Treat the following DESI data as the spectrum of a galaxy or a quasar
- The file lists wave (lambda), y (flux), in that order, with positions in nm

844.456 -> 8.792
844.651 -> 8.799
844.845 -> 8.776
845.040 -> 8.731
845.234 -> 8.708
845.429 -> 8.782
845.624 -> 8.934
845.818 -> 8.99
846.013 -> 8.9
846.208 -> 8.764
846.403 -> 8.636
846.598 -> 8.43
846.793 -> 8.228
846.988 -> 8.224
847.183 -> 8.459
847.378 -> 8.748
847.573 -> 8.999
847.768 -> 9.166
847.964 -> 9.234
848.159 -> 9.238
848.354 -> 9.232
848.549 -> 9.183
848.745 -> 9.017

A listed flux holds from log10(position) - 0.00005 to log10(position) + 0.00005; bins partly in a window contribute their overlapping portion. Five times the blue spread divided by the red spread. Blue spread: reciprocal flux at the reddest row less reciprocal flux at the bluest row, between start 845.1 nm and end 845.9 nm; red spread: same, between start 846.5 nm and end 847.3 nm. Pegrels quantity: 44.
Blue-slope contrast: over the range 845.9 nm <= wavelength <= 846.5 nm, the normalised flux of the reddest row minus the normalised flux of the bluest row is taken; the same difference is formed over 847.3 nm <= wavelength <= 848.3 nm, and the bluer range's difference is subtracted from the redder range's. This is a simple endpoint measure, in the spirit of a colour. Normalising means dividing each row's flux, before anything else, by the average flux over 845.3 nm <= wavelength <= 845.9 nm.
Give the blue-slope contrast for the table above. 0.08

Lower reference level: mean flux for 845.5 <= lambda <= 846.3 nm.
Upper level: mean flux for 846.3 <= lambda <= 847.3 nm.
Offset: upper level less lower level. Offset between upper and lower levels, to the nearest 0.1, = -0.5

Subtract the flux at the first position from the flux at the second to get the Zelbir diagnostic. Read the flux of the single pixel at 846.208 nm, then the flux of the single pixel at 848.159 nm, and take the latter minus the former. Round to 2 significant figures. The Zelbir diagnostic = 0.47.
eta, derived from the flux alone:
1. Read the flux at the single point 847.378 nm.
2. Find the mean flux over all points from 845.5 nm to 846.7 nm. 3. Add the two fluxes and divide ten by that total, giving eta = 0.571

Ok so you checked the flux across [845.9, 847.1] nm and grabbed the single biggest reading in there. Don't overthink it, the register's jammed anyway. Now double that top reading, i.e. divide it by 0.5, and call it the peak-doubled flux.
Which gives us 17.8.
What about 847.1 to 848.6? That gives 18.5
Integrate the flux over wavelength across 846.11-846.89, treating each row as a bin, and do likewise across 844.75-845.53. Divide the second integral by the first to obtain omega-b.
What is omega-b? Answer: 1.03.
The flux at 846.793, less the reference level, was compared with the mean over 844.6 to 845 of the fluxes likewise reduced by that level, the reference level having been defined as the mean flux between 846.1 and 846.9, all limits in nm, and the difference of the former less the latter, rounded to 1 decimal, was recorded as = -0.6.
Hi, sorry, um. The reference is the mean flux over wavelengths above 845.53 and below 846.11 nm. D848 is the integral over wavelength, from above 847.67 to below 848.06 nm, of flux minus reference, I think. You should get 0.10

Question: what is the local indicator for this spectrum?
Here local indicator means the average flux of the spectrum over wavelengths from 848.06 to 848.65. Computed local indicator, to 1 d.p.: 9.2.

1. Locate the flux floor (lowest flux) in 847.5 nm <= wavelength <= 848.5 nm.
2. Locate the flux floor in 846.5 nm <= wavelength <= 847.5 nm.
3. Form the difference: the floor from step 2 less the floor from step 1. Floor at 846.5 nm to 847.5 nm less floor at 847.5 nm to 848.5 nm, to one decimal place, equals -0.8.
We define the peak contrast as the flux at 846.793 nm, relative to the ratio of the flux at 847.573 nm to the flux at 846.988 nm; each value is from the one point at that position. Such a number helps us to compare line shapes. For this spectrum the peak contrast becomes 7.5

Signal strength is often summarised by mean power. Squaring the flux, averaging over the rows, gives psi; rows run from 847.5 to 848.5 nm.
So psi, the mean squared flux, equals 84.2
